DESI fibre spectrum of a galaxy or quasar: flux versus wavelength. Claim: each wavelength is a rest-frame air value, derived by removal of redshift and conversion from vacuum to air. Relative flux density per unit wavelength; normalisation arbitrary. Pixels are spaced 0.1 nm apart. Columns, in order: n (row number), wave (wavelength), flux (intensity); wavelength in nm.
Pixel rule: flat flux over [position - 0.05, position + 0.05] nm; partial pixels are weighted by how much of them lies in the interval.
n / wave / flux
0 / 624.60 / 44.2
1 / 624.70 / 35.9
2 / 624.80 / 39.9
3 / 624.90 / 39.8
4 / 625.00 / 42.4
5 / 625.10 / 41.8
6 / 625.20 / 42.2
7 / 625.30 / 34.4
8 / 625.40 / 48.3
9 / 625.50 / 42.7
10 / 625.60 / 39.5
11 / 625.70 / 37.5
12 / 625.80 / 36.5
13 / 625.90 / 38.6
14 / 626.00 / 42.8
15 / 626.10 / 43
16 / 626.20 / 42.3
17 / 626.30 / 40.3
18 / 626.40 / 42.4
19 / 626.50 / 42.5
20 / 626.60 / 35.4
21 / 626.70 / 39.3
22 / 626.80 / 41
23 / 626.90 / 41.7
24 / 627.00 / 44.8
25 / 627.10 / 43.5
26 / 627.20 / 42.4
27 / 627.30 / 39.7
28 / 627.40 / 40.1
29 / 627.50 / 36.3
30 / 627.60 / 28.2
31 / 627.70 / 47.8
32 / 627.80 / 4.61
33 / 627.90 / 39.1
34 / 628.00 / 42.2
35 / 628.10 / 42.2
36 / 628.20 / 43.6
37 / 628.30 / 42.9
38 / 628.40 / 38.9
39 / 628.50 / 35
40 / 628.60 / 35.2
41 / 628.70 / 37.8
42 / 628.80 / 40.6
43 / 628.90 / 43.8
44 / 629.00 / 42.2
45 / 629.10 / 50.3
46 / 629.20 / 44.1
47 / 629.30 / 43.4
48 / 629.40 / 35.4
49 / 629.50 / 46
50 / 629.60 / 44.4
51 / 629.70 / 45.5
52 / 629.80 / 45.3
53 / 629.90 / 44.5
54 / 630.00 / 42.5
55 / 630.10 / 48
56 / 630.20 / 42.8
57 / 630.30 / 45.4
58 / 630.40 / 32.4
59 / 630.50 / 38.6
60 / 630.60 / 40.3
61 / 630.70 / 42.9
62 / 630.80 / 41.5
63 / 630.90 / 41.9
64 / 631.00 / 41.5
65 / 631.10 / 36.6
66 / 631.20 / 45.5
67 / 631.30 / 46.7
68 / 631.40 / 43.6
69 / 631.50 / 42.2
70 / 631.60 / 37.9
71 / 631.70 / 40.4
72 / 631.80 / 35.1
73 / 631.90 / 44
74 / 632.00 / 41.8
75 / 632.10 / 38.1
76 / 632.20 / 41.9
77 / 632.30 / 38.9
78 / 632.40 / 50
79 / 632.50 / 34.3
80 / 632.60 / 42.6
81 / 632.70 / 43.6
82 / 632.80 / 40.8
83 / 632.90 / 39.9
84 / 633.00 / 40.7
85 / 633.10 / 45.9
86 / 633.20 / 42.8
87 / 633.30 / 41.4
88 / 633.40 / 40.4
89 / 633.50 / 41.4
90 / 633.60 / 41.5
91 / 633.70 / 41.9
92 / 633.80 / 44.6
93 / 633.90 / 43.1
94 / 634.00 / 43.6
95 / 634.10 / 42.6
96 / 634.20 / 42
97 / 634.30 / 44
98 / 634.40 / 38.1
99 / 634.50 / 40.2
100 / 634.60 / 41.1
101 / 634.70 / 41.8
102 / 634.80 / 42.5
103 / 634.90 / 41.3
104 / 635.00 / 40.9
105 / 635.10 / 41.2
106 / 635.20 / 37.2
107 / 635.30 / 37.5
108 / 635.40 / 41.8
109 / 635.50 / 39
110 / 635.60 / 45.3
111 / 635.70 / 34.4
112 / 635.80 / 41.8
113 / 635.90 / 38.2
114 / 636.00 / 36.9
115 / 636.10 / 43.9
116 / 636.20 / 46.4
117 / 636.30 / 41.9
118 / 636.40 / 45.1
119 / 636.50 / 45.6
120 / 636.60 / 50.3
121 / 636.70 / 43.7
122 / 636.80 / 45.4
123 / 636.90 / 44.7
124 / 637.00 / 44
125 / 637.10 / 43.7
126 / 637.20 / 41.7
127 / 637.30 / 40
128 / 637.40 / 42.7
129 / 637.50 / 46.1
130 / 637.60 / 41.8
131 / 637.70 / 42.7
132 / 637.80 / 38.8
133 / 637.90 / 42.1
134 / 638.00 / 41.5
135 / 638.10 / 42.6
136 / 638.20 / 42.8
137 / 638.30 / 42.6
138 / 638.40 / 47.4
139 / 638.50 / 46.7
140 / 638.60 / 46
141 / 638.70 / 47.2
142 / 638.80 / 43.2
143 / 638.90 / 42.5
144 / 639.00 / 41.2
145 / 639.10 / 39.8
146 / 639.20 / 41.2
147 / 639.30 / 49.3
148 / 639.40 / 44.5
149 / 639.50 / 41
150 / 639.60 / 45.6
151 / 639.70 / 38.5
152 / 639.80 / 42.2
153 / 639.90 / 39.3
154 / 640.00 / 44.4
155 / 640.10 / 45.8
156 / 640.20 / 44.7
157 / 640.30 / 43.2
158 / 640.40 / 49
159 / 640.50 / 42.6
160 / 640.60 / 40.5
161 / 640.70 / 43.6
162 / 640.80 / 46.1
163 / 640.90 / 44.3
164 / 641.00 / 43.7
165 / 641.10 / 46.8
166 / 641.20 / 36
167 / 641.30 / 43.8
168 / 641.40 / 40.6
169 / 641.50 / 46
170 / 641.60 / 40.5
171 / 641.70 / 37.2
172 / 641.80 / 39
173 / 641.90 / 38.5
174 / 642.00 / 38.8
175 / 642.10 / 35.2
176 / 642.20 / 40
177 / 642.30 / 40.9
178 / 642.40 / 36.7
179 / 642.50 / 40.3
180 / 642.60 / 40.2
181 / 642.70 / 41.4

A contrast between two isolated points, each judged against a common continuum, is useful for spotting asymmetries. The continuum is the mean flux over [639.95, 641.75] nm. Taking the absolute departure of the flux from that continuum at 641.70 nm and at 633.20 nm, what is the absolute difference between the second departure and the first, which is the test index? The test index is 6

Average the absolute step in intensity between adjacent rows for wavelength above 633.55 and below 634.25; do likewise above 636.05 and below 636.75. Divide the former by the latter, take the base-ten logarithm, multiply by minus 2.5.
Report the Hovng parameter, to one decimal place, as 1.3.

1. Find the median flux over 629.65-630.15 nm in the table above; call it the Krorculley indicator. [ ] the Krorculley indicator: 45.3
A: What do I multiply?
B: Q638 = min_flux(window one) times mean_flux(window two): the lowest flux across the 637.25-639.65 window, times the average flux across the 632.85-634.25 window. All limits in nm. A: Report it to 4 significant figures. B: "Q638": 1640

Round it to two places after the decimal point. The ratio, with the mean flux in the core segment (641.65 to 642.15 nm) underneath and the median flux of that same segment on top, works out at 1.02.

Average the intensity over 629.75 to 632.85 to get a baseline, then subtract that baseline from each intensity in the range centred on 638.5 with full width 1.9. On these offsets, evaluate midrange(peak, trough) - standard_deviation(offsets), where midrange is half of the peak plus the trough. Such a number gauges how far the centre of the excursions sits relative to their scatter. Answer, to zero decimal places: 0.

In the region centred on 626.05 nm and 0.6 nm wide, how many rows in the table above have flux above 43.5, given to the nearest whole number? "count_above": 0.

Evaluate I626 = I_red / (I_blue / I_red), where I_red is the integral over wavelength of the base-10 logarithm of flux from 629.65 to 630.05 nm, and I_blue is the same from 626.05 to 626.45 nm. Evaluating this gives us 0.669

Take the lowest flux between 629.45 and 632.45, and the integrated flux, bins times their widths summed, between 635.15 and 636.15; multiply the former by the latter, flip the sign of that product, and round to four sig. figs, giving -1283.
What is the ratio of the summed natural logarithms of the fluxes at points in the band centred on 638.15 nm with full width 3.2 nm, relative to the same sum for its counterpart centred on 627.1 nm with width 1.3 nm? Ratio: 2.5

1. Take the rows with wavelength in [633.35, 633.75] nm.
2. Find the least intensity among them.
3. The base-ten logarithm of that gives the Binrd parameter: 1.61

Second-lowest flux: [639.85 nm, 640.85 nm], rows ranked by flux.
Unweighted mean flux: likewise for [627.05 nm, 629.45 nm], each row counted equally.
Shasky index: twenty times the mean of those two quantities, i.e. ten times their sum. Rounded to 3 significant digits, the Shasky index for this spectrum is 796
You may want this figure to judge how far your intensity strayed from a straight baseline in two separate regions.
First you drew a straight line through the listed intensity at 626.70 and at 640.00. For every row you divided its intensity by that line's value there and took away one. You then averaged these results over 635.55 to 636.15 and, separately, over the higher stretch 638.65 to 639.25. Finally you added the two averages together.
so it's -0.10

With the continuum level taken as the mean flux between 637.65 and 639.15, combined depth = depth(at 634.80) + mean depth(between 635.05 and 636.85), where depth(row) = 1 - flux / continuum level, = 0.042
